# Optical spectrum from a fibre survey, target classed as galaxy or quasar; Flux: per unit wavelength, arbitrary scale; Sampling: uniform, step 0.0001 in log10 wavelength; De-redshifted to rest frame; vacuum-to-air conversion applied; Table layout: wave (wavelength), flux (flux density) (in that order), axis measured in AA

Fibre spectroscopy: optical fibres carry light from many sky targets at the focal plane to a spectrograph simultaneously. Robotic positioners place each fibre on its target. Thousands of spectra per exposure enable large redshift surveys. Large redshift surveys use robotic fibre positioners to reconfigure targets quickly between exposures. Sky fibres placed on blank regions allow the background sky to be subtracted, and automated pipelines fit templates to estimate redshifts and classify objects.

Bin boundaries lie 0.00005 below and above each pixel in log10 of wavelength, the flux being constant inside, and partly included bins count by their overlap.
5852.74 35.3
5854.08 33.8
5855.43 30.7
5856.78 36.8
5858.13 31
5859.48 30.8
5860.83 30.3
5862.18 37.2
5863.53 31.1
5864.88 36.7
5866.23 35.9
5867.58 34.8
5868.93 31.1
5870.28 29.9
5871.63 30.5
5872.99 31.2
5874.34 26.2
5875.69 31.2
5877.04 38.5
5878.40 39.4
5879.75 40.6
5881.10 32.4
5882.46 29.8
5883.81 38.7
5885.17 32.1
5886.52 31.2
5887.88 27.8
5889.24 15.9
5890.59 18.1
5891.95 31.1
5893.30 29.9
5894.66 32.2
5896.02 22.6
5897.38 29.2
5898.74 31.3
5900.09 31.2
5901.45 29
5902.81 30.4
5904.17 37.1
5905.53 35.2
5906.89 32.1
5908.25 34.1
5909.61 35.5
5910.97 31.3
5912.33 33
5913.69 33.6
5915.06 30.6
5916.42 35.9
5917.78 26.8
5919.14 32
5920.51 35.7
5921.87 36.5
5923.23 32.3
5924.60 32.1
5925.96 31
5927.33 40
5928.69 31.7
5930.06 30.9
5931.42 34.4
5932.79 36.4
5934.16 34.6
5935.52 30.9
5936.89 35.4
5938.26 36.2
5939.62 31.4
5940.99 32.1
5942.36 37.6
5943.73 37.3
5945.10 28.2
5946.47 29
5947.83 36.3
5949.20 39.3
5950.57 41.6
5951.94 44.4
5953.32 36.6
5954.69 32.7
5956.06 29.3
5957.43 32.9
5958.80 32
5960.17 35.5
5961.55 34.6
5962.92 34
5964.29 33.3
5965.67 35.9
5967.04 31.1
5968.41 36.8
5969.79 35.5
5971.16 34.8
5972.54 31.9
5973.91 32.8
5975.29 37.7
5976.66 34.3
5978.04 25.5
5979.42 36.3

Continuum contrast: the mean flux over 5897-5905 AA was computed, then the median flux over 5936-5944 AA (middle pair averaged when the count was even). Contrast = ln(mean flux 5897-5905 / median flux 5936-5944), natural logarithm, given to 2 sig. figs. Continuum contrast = -0.13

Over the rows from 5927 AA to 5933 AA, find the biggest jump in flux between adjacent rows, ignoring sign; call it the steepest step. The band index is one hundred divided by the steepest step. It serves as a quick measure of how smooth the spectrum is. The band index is 12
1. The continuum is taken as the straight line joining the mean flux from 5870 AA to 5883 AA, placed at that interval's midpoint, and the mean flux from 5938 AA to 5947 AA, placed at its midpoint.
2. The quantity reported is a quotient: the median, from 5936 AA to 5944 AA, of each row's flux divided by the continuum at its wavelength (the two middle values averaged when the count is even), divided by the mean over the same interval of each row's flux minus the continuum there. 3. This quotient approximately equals 0.6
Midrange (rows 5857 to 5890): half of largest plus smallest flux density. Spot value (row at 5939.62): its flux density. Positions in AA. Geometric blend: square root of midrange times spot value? 29.8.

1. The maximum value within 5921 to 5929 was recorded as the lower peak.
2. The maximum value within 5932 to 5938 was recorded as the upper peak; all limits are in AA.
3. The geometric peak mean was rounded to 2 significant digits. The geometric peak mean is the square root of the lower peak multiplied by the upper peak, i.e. 38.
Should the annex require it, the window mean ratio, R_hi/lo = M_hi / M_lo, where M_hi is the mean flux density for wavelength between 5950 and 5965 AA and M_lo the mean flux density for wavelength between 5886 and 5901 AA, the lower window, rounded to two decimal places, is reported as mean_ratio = 1.29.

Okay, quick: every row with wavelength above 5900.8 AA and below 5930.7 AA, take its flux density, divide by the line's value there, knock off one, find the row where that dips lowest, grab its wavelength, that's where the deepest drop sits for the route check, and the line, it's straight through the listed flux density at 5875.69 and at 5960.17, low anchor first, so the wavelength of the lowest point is 5917.78 AA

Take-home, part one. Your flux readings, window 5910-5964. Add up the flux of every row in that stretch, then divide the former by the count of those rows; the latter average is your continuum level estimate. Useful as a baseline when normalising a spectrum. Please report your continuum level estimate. 34.0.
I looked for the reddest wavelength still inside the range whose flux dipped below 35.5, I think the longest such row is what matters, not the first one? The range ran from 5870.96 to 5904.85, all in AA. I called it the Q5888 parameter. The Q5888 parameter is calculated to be 5902.81 AA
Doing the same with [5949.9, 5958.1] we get 5957.43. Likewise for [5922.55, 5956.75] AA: 5956.06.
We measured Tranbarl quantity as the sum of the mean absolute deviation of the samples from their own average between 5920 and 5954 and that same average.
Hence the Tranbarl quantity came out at 38.1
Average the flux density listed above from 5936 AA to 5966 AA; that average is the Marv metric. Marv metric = 34.8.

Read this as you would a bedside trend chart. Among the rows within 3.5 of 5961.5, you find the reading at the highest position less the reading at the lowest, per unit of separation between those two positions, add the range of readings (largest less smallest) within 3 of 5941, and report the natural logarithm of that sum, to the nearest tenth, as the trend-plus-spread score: 1.9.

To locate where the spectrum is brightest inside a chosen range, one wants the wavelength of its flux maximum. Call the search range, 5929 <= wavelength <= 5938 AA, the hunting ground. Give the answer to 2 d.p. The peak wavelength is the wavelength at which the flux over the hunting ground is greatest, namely 5932.79 AA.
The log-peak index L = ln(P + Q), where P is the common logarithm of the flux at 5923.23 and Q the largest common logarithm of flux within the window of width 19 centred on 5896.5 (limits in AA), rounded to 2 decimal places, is 1.12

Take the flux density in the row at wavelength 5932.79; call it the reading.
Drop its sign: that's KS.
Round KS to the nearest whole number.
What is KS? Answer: 36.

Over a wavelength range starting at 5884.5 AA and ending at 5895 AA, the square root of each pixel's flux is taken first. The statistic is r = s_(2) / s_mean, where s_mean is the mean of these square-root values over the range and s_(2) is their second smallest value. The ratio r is 0.82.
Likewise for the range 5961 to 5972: 0.98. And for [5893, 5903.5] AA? 0.99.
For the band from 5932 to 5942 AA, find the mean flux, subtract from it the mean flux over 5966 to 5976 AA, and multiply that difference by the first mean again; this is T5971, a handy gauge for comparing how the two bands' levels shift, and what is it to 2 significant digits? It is -17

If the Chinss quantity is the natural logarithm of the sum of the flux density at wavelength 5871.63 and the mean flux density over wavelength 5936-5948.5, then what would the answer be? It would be 4.16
